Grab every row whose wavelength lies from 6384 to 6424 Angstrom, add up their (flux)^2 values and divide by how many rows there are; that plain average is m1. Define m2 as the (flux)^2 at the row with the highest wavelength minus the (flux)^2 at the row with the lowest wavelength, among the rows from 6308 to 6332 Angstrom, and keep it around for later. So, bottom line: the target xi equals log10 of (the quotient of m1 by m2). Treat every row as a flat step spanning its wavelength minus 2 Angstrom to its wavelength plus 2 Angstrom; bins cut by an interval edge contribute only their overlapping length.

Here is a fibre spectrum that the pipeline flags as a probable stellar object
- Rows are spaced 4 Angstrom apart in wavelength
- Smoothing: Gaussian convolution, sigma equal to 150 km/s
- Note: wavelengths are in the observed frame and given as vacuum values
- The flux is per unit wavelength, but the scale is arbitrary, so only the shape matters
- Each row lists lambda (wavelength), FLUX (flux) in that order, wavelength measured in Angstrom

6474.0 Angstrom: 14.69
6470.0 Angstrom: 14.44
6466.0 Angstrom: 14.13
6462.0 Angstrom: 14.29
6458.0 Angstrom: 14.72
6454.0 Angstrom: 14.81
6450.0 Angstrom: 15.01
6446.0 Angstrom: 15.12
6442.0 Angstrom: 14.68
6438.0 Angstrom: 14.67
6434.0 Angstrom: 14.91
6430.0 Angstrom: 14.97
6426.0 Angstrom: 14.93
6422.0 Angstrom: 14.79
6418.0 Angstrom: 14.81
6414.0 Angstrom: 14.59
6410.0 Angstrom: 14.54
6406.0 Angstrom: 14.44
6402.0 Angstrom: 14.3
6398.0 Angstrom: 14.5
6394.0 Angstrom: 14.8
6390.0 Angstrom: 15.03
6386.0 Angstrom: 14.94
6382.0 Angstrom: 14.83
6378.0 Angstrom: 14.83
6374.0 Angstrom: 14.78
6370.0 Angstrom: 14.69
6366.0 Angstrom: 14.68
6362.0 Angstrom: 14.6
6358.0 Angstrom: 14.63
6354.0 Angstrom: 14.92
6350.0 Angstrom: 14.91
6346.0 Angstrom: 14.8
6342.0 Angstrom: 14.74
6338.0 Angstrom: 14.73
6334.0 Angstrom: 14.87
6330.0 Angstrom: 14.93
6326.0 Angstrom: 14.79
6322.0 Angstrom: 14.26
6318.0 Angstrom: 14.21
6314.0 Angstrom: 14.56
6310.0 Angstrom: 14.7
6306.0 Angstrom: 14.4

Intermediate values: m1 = 215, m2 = 7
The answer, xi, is 1.5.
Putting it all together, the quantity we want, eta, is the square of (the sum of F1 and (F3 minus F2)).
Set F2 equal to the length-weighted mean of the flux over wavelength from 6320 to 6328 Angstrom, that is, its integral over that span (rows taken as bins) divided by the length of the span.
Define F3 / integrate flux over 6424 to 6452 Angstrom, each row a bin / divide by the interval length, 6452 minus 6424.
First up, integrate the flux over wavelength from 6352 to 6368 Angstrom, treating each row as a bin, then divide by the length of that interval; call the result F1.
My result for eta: 227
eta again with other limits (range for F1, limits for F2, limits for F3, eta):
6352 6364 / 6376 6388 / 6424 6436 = 219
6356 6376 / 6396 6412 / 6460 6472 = 211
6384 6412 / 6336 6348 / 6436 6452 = 218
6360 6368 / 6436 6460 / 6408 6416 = 206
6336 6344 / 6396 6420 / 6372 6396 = 227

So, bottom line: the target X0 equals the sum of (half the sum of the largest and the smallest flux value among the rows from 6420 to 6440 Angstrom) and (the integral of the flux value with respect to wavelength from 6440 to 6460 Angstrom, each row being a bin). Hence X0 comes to 312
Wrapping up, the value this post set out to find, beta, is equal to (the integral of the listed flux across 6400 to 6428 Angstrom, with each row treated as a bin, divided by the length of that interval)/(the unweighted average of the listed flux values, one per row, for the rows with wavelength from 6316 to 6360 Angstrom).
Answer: 0.995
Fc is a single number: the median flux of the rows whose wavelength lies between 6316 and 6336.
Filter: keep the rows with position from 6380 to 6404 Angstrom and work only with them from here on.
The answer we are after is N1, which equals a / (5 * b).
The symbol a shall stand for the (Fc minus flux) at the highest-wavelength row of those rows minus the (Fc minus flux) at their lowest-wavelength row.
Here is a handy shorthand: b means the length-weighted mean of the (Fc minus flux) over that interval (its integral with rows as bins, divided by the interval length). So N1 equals 1.9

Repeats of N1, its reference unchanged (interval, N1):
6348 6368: 1.1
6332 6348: 2.8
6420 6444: -0.6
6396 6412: 0.0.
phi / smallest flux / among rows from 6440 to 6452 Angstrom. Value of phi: 14.68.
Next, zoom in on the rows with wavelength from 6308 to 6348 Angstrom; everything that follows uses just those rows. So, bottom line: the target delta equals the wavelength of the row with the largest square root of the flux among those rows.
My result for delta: 6330.0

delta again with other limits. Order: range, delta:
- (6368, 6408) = 6390.0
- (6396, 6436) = 6430.0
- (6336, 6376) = 6354.0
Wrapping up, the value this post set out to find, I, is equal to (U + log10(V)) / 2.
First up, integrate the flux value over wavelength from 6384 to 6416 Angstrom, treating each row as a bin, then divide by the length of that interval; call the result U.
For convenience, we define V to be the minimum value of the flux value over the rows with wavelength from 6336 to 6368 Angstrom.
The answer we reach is 7.90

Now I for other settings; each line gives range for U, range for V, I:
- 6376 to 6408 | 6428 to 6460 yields 7.94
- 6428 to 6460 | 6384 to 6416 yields 8.01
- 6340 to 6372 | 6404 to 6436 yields 7.95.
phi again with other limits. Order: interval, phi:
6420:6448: 14.67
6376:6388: 14.83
